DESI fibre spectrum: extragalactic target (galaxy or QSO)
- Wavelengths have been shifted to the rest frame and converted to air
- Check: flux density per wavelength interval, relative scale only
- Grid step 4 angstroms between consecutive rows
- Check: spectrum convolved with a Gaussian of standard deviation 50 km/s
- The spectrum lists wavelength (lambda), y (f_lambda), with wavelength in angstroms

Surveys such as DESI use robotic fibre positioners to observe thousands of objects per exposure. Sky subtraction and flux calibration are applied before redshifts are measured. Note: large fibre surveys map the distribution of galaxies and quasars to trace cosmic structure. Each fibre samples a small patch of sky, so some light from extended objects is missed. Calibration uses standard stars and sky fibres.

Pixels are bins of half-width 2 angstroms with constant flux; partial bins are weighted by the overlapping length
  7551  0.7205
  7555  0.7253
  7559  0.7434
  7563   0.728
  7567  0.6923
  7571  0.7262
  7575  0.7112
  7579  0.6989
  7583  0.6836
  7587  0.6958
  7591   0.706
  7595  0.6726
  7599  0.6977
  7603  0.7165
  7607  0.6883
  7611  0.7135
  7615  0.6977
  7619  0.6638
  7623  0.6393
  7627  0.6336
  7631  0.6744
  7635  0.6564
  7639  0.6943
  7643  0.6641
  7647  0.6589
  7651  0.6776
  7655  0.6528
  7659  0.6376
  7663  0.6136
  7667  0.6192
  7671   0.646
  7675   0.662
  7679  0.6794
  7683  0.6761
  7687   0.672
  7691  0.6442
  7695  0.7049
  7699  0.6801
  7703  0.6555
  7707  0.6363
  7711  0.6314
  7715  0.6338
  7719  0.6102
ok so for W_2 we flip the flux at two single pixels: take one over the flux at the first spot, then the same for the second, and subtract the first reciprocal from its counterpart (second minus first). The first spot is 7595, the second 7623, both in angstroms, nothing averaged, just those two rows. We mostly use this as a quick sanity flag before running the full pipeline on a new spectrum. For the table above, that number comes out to 0.08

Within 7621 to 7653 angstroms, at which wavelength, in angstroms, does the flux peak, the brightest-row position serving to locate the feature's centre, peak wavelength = 7639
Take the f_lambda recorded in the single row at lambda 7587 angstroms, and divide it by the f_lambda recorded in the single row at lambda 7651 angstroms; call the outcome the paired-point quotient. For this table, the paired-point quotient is 1.03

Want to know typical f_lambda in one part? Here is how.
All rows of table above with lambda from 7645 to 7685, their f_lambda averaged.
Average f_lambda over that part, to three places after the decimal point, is 0.652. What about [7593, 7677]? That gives 0.666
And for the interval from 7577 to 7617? 0.697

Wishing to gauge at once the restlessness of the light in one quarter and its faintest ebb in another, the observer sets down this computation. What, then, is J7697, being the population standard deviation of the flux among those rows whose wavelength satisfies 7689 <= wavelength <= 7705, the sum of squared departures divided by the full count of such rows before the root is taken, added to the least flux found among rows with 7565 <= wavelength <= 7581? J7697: 0.716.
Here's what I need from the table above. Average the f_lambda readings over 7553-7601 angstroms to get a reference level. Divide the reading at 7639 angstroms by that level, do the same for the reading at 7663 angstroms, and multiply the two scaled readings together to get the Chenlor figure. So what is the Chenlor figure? 0.85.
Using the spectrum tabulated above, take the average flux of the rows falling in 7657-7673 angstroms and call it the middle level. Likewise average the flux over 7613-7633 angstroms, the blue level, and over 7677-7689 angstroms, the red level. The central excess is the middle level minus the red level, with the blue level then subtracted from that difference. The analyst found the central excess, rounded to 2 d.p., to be -0.71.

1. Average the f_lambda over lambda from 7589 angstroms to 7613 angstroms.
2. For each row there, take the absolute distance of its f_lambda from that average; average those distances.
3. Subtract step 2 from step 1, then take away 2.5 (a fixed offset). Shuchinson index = -1.81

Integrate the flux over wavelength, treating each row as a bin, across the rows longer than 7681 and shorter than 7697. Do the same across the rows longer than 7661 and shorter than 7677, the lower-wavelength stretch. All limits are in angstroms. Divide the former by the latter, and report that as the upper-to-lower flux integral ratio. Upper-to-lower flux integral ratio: 1.06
